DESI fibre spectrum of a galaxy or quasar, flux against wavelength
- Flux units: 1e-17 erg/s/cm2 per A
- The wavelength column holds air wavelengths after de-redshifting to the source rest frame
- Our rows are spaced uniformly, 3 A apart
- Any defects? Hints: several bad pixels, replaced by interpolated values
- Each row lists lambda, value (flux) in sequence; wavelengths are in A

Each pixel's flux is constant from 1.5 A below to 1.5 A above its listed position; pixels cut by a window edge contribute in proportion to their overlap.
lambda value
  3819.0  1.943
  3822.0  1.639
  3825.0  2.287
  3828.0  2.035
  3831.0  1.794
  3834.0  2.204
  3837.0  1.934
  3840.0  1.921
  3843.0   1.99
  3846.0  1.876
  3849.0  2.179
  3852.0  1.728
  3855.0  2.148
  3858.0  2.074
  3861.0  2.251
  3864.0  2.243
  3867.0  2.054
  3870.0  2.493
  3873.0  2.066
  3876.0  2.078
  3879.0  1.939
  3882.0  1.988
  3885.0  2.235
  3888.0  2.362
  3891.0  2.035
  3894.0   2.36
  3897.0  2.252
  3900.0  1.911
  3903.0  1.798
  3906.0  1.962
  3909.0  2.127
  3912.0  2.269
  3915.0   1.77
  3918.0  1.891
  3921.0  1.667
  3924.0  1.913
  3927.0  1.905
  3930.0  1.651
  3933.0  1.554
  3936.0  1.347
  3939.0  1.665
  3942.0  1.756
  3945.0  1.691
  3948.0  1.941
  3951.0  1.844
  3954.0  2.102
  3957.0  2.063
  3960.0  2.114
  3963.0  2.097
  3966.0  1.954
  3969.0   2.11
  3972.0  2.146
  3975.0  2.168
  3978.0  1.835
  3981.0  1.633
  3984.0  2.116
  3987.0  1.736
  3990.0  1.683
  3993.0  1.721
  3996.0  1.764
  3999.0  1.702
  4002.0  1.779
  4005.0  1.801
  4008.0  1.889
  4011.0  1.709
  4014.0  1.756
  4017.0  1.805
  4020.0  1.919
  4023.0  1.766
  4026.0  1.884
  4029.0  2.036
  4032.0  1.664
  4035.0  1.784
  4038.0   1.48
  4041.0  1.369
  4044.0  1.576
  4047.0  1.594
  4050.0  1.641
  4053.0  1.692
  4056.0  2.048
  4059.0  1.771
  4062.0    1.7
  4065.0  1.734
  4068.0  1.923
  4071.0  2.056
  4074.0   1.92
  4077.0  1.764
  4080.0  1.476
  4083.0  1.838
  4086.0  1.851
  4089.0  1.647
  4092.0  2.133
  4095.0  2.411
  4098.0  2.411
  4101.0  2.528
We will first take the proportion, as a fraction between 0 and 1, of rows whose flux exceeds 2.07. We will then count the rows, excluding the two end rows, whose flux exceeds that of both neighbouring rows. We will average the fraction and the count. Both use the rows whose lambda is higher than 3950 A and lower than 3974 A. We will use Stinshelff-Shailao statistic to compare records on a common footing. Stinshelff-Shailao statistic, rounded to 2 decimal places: 1.31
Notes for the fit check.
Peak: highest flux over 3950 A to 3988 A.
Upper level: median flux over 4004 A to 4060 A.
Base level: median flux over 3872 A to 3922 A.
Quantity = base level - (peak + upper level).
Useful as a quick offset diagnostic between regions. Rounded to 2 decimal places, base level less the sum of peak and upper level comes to -1.90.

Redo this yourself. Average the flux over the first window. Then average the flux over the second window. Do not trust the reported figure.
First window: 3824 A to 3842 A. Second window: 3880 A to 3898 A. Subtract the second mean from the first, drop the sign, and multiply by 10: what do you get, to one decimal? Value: 1.8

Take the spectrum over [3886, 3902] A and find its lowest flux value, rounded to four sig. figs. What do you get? 1.911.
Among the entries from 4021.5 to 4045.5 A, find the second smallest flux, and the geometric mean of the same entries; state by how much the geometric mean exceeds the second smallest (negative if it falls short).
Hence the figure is 0.202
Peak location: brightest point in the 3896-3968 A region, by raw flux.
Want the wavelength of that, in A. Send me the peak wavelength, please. 3912.0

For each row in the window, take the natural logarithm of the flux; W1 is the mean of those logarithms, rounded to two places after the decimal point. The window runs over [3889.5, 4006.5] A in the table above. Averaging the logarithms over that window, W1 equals 0.63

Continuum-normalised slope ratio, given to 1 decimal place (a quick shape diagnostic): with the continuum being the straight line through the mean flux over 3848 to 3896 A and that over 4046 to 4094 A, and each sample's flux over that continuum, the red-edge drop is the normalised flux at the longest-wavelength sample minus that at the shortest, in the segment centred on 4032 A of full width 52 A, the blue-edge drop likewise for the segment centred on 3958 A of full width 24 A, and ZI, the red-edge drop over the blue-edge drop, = 1.3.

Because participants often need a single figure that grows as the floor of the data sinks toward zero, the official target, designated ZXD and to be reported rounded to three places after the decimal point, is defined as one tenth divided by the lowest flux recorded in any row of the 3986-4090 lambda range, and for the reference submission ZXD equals 0.073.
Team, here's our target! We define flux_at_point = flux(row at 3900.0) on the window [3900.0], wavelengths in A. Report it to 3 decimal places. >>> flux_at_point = 1.911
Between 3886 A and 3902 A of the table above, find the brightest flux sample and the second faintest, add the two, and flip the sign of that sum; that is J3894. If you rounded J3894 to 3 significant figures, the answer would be -4.40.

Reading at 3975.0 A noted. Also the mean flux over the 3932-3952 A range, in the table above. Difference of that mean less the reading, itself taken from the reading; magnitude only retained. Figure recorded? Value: 2.7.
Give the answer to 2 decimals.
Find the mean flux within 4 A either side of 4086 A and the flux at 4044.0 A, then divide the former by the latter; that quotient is 1.13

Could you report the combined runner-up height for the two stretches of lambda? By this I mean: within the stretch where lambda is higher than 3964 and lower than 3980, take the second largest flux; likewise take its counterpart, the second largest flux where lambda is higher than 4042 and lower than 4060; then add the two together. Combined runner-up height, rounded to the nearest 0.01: 3.92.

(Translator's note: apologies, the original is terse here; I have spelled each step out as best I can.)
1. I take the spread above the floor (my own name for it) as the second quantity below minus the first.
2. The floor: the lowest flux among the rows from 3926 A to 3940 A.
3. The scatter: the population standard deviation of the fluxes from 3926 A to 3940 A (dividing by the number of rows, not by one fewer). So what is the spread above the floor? -1.17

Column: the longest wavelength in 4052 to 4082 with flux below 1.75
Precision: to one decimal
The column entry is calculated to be 4080.0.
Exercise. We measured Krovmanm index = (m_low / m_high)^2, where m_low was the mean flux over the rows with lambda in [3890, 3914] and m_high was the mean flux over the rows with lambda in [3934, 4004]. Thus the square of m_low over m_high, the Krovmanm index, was 1.25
